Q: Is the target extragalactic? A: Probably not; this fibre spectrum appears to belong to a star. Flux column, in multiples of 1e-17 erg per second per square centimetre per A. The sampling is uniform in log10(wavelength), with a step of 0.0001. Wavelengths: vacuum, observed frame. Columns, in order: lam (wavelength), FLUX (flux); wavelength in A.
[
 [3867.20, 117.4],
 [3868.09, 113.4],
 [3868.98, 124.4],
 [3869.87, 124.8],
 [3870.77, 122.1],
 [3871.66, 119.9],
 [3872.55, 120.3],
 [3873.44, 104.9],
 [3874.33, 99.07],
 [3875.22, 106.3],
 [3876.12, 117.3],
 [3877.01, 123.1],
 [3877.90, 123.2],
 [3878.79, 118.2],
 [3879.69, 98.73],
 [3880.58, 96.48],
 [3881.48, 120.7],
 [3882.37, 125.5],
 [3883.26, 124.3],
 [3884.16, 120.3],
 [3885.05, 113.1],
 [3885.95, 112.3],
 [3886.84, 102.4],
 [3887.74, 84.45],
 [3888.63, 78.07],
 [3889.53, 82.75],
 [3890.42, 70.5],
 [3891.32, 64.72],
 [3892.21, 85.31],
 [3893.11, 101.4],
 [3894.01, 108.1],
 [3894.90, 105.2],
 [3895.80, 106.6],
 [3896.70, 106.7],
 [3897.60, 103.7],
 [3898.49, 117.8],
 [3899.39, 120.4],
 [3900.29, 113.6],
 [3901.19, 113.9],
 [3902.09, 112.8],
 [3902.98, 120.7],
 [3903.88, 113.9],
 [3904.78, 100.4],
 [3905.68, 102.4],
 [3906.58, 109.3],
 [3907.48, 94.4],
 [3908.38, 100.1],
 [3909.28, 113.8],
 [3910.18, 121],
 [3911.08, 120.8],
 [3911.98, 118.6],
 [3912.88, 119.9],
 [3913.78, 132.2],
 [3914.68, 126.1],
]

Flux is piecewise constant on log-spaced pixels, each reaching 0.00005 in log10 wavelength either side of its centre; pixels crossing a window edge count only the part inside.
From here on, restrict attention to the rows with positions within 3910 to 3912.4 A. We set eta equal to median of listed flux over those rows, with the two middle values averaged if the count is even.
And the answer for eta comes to 121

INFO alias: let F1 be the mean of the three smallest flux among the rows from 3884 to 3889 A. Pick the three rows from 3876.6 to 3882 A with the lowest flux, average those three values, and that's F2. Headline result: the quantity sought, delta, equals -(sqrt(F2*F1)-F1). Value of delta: -8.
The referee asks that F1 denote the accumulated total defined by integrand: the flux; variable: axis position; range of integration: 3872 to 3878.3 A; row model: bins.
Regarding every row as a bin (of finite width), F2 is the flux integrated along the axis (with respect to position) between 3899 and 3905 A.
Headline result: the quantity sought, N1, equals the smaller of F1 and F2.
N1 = 685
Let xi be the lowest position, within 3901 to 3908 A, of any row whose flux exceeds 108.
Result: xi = 3901.19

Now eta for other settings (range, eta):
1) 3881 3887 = 120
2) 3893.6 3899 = 107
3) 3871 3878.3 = 119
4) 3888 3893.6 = 80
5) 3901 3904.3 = 114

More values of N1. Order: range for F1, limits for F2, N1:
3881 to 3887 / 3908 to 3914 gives 705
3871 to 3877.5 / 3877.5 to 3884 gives 738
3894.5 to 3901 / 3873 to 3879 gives 678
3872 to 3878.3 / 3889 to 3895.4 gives 565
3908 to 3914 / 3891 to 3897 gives 584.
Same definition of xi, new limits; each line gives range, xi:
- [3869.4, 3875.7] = 3869.87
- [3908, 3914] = 3909.28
